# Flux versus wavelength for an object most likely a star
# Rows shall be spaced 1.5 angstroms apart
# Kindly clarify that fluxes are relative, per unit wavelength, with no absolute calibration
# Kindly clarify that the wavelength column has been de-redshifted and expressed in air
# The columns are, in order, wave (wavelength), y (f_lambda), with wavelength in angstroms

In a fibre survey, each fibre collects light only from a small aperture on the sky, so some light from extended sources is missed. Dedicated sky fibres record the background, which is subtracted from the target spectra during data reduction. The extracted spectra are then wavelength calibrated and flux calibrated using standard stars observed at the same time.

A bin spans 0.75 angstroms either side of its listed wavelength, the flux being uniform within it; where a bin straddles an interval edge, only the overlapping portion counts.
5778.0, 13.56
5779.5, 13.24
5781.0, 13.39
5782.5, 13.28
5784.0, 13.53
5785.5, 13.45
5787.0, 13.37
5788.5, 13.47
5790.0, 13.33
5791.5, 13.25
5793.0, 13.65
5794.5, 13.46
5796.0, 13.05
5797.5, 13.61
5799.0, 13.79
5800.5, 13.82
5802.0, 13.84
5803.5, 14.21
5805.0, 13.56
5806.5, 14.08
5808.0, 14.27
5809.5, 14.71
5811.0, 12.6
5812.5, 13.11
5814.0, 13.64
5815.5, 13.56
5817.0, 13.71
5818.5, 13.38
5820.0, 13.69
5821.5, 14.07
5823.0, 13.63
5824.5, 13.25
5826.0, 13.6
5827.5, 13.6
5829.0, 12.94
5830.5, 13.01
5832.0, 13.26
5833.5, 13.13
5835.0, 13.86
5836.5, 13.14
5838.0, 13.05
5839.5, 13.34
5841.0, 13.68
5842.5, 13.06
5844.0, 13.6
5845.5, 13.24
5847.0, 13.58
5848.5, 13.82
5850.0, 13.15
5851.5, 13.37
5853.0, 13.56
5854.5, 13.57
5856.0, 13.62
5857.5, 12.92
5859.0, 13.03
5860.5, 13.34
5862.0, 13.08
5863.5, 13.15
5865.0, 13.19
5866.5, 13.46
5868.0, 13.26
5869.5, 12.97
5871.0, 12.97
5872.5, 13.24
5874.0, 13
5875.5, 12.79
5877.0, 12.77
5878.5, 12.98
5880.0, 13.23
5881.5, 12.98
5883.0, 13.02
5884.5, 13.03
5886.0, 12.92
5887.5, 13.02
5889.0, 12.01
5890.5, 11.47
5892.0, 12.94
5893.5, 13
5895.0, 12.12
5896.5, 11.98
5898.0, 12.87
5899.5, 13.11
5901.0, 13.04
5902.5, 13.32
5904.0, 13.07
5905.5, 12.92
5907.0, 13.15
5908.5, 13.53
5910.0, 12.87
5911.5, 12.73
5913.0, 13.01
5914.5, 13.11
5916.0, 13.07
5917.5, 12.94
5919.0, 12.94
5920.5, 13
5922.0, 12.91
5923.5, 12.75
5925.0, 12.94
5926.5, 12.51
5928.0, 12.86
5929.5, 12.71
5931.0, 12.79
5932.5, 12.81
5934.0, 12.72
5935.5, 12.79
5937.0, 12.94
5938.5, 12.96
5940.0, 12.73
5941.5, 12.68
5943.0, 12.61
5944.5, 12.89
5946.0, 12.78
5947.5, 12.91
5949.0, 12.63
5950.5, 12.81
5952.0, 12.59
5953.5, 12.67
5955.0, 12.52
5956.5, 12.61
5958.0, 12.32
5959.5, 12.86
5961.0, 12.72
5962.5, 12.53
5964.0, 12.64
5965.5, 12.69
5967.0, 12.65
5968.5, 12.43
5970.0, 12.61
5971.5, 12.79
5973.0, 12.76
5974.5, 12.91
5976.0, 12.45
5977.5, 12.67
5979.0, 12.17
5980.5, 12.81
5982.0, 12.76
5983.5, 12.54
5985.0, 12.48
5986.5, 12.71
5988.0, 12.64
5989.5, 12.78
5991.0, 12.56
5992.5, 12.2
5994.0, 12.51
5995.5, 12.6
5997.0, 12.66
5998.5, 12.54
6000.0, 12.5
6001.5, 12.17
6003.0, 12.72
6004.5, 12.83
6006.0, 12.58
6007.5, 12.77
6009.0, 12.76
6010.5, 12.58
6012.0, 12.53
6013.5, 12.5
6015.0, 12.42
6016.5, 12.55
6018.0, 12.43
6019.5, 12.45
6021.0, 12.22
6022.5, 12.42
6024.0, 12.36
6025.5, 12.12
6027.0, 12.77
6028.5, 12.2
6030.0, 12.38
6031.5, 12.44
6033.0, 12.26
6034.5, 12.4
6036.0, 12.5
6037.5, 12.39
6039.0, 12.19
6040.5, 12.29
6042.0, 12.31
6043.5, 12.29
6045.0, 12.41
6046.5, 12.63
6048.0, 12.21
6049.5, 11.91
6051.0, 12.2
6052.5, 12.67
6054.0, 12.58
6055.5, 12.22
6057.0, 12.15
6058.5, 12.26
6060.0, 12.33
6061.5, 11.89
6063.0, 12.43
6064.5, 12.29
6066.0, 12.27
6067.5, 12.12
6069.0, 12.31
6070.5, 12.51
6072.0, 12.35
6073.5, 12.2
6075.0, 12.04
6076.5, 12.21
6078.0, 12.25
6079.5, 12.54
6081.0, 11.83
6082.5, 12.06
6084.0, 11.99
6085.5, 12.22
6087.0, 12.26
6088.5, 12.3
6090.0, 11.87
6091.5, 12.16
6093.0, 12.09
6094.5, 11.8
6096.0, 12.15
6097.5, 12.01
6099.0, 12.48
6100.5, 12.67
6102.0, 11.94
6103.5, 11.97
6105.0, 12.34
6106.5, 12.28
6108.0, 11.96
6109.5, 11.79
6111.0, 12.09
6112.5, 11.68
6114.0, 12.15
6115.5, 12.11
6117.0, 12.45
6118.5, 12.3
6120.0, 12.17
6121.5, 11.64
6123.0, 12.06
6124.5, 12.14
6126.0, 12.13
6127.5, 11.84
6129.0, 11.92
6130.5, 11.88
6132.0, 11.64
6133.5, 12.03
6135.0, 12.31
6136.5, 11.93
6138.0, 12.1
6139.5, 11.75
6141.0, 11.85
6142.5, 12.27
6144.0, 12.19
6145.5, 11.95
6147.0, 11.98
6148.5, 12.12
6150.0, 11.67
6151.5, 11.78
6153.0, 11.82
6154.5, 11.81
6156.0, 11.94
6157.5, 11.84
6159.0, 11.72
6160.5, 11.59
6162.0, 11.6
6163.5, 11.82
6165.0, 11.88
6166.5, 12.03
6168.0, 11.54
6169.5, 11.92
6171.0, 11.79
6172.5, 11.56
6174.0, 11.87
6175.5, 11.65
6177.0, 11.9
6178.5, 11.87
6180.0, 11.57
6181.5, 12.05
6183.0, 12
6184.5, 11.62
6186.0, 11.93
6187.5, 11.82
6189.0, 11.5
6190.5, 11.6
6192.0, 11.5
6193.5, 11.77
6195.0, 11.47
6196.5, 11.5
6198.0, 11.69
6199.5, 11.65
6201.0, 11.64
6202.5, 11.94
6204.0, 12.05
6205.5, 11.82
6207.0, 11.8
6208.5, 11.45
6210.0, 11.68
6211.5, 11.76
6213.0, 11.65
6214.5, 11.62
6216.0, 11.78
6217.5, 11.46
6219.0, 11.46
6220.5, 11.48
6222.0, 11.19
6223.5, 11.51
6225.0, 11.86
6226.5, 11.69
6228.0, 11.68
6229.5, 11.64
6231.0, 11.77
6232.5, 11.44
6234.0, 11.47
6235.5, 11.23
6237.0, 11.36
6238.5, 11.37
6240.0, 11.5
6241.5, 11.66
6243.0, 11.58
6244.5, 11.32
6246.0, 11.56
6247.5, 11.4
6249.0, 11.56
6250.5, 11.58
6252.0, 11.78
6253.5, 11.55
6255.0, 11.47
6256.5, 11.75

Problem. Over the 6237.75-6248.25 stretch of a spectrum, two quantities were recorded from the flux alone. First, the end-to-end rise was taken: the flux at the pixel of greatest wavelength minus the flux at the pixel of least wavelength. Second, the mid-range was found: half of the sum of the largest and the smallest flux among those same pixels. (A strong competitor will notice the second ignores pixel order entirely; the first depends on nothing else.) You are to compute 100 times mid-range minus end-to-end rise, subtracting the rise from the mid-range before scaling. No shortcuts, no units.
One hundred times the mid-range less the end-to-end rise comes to 1146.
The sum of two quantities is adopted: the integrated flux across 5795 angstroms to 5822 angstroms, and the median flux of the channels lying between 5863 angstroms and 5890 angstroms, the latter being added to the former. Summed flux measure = 383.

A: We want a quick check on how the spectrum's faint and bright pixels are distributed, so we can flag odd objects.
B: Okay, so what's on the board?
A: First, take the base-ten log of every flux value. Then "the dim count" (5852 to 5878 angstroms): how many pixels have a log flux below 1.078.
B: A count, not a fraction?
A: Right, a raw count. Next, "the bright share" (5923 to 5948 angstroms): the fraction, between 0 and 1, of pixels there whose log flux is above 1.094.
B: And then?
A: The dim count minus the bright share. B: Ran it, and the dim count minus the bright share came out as -1.0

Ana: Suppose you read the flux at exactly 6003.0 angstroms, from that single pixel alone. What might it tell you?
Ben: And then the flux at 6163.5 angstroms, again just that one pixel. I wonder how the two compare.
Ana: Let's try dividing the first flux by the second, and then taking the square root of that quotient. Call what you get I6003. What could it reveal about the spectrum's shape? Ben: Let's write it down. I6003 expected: 1.037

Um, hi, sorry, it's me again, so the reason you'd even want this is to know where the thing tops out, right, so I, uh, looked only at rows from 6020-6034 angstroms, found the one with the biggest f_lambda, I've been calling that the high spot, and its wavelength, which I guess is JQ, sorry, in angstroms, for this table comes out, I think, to 6027.0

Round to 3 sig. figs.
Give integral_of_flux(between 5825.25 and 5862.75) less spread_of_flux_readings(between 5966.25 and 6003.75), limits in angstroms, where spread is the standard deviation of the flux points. 500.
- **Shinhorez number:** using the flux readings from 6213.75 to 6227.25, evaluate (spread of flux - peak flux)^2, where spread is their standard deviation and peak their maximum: 136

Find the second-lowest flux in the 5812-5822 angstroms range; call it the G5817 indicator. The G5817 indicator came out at 13.38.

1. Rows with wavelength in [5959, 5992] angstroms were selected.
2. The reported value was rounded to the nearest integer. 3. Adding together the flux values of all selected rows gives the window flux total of 278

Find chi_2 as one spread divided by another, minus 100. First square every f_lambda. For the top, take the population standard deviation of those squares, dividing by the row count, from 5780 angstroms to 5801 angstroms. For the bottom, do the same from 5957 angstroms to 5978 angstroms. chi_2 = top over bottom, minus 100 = -98.7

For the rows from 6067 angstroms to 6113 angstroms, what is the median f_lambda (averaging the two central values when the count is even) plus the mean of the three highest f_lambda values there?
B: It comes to 24.7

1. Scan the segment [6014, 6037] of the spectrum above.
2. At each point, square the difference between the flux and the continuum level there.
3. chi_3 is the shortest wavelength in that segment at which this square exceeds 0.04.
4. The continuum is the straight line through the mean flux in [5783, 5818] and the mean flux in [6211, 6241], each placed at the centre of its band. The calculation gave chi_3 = 6021.0 angstroms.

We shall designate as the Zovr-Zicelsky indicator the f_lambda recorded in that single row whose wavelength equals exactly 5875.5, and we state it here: 12.79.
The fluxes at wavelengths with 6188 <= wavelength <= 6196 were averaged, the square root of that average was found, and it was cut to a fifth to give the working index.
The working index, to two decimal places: 0.68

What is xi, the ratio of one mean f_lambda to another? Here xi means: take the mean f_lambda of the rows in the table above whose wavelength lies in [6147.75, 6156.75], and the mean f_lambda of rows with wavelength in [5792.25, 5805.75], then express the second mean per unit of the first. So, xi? 1.153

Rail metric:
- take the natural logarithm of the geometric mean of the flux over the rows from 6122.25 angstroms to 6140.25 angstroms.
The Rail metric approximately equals 2.48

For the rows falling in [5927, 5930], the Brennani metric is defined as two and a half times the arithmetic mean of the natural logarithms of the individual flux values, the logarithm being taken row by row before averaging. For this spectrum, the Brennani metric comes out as 6.37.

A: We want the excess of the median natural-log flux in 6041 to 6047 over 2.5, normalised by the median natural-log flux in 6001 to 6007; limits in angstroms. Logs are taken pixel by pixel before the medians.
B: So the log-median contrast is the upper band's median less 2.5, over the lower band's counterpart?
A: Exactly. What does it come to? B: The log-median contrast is 0.006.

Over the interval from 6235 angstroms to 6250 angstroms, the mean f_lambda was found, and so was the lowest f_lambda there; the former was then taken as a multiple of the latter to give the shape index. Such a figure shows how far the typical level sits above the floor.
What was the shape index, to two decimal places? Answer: 1.02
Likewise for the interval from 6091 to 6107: 1.03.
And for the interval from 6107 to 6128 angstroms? 1.03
